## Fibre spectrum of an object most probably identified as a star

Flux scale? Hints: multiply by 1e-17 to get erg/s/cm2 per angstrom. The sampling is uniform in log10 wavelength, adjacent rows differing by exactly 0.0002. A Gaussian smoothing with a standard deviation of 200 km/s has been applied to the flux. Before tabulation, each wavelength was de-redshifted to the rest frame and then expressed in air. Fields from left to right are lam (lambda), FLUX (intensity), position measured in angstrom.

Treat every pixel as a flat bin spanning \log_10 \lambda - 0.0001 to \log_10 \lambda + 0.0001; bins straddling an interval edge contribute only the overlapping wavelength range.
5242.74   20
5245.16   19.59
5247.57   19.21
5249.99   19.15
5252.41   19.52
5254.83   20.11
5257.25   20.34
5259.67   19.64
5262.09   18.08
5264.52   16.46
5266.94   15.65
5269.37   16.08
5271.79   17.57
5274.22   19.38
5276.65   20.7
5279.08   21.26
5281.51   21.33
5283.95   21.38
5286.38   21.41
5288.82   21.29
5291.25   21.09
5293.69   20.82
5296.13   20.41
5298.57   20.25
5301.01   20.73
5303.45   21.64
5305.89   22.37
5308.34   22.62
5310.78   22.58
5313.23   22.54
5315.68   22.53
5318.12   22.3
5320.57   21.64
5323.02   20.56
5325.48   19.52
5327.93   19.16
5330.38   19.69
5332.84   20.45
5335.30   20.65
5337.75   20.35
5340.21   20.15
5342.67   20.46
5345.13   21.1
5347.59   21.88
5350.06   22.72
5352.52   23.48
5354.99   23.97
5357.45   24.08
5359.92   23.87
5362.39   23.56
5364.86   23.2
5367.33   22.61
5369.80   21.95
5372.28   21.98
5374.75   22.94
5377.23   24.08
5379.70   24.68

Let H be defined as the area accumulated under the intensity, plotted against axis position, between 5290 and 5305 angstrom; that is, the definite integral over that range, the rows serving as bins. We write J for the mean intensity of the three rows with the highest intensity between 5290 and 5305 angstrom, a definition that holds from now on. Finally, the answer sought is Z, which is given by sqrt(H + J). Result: 18.3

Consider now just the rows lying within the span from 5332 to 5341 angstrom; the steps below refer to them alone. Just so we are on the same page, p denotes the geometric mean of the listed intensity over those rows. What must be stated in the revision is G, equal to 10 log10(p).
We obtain 13.1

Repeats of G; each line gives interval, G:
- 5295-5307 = 13.2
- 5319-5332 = 13.0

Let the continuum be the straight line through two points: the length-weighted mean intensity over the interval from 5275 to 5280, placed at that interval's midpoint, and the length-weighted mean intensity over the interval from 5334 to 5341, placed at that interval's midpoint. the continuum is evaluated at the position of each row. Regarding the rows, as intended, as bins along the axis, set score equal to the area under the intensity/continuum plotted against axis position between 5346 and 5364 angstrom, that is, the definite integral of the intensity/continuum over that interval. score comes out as 20.7 angstrom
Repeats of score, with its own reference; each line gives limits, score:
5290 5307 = 17.3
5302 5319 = 18.5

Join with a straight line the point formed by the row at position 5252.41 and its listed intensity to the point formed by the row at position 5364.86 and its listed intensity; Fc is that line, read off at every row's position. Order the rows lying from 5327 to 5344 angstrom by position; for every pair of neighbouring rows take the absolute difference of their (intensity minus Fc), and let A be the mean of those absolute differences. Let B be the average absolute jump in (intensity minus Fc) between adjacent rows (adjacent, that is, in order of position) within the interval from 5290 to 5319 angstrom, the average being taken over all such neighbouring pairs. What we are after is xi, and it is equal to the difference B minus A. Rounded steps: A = 0.36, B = 0.34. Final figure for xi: -0.01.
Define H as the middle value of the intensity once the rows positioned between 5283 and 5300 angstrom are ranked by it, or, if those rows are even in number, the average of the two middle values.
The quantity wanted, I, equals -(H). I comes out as -21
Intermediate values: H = 21.1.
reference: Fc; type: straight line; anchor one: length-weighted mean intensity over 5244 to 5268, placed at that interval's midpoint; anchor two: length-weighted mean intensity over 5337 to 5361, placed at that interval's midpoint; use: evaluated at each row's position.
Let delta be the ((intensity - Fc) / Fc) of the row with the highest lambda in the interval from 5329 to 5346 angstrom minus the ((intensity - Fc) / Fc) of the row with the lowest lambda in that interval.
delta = 0.04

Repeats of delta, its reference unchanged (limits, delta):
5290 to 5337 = -0.10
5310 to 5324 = -0.12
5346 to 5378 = 0.05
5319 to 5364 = 0.01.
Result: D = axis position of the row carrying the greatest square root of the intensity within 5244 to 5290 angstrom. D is 5286.38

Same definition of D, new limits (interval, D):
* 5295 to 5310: 5308.34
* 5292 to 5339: 5308.34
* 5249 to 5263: 5257.25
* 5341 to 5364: 5357.45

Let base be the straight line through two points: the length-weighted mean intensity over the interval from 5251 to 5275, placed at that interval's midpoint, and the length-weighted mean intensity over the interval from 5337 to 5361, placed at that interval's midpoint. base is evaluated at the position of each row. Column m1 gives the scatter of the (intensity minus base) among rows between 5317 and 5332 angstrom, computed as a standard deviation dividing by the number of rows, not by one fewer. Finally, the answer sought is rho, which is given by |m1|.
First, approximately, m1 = 1.33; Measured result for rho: 1.3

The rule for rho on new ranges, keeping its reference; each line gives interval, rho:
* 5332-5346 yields 0.3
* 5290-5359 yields 1.4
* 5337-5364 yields 1.2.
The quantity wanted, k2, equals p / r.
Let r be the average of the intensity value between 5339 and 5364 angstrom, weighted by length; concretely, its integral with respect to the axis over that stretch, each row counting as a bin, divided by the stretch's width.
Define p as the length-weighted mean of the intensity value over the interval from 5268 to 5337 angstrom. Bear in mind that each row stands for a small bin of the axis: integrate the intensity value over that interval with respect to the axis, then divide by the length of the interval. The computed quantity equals 0.92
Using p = 20.8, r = 22.5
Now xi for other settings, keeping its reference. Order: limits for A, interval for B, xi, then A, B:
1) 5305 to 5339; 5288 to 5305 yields -0.02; 0.45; 0.43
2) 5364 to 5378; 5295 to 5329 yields -0.19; 0.68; 0.49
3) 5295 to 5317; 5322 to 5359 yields 0.16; 0.33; 0.49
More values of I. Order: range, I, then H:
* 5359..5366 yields -24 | 23.6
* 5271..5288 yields -21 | 21.3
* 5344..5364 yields -24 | 23.5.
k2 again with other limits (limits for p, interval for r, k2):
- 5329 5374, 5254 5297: 1.12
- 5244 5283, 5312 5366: 0.88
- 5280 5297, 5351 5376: 0.91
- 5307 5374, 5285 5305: 1.04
